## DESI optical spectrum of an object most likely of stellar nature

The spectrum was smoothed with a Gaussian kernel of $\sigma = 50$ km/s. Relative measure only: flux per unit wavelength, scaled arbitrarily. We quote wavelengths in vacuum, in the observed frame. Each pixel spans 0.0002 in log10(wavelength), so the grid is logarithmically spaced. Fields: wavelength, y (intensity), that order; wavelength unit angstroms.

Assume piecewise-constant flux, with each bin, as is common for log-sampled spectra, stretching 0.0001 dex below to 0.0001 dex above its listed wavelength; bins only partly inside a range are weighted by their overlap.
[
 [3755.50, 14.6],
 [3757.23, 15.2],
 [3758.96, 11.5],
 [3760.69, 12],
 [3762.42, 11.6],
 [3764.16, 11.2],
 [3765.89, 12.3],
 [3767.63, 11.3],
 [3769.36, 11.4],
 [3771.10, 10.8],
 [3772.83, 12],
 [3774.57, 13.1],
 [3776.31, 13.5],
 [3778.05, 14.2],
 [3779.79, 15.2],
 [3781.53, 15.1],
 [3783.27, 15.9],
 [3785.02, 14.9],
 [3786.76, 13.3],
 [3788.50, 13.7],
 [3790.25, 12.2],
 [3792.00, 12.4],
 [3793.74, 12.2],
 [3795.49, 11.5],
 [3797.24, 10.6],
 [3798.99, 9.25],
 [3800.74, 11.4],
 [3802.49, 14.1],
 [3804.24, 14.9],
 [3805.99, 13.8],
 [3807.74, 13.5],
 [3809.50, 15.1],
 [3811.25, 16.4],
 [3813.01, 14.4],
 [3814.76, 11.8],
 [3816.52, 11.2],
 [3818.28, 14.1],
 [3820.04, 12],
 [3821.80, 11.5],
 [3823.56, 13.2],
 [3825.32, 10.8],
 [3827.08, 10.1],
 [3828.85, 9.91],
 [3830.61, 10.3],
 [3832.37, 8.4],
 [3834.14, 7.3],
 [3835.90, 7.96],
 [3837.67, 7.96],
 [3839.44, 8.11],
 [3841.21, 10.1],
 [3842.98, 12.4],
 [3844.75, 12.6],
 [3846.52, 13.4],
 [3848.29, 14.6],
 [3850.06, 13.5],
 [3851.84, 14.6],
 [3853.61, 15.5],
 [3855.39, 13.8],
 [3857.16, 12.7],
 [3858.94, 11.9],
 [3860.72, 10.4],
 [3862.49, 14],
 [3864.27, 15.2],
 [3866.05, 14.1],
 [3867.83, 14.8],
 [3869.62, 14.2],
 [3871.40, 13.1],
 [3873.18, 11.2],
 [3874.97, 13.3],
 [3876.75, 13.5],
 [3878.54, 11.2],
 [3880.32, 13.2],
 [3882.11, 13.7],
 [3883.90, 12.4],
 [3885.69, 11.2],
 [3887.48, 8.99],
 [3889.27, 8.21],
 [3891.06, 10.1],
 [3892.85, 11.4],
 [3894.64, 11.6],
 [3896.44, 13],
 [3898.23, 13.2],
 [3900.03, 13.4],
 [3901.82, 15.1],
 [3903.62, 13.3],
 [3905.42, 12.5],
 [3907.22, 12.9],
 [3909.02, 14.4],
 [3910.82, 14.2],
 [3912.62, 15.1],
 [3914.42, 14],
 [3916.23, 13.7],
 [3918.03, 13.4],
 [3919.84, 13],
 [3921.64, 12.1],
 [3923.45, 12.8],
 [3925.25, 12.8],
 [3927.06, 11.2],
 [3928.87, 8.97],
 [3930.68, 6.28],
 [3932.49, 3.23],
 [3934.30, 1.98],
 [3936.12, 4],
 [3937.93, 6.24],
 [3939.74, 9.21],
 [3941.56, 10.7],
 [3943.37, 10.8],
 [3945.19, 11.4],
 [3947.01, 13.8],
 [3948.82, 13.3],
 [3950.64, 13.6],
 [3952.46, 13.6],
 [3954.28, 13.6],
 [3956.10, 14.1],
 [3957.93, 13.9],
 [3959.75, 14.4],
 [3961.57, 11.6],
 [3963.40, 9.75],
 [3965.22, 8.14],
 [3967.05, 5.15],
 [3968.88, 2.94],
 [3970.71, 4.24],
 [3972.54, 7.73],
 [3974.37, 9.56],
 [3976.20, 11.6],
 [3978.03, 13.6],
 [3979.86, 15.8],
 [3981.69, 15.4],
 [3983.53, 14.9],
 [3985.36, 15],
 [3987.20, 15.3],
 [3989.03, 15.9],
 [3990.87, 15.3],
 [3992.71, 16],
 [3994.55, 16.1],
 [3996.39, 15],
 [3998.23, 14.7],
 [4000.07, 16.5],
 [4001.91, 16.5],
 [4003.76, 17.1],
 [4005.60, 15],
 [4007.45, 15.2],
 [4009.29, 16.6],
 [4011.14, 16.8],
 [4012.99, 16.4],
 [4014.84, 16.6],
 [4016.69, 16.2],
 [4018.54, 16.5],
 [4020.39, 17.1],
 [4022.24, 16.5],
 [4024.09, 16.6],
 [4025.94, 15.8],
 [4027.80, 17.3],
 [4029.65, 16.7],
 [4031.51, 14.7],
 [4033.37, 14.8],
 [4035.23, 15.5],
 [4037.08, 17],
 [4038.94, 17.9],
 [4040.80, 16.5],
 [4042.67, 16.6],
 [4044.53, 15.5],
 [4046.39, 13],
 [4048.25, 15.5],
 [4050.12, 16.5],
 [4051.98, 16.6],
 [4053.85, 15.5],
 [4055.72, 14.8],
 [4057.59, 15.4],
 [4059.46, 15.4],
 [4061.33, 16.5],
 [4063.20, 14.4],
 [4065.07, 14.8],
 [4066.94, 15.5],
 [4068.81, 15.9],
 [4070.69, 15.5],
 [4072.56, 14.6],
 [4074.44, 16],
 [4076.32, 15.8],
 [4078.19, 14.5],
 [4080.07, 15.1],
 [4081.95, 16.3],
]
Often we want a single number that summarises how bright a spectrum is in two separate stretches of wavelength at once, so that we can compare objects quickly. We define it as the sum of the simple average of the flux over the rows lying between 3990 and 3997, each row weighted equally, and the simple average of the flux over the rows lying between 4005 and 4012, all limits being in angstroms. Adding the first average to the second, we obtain 32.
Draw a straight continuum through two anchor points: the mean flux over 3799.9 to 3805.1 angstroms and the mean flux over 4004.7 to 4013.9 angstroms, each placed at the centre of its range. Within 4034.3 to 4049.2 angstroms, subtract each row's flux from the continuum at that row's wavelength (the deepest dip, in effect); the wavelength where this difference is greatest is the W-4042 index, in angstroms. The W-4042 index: 4046.39 angstroms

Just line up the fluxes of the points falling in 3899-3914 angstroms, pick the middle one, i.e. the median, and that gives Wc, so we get 14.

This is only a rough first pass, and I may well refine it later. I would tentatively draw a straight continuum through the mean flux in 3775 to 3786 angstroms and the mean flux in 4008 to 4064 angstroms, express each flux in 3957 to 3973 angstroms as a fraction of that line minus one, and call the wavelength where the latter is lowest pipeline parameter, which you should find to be 3968.88 angstroms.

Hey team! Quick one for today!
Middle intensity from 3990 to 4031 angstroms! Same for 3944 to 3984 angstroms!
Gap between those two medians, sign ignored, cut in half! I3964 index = 1.5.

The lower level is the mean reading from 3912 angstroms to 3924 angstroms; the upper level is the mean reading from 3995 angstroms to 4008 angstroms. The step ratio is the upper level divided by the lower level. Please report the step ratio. 1.17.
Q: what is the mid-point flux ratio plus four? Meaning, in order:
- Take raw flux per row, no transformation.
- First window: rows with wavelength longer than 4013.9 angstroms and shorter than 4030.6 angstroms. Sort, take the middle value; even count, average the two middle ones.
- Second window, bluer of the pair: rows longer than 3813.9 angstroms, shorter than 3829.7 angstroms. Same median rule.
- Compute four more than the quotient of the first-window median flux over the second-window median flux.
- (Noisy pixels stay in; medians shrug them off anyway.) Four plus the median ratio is 5.44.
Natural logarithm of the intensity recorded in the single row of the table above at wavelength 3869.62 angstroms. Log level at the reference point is 2.65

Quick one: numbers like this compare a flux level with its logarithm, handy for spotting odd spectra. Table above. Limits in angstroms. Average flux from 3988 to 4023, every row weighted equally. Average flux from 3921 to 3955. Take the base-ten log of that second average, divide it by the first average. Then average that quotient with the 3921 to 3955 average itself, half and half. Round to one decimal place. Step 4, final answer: 5.0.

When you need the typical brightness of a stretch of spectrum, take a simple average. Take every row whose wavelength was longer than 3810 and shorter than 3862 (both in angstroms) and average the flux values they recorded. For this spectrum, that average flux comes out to 11.8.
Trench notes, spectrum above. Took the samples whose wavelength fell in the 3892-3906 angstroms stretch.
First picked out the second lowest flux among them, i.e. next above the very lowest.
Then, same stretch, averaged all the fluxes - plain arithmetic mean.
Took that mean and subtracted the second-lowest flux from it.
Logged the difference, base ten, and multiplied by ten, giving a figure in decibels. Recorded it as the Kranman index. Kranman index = 1.3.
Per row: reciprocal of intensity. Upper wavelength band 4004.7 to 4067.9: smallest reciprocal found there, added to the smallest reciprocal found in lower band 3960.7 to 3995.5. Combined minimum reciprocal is 0.118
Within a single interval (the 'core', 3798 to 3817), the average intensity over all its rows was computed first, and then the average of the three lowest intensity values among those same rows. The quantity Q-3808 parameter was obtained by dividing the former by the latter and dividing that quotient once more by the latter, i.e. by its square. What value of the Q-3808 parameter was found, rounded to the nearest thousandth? 0.118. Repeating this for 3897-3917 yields 0.083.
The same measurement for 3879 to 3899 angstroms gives 0.139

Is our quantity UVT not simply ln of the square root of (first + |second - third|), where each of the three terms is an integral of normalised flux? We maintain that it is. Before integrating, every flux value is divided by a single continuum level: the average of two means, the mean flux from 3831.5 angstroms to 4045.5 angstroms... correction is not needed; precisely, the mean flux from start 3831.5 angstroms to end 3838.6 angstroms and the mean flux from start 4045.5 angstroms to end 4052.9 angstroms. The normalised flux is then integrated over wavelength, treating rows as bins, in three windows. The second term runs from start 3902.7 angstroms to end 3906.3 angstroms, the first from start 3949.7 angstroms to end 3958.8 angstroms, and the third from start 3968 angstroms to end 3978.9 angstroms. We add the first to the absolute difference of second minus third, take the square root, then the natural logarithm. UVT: 1.3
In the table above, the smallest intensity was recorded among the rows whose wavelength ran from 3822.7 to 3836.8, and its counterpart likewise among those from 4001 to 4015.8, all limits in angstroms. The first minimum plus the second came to 22.3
